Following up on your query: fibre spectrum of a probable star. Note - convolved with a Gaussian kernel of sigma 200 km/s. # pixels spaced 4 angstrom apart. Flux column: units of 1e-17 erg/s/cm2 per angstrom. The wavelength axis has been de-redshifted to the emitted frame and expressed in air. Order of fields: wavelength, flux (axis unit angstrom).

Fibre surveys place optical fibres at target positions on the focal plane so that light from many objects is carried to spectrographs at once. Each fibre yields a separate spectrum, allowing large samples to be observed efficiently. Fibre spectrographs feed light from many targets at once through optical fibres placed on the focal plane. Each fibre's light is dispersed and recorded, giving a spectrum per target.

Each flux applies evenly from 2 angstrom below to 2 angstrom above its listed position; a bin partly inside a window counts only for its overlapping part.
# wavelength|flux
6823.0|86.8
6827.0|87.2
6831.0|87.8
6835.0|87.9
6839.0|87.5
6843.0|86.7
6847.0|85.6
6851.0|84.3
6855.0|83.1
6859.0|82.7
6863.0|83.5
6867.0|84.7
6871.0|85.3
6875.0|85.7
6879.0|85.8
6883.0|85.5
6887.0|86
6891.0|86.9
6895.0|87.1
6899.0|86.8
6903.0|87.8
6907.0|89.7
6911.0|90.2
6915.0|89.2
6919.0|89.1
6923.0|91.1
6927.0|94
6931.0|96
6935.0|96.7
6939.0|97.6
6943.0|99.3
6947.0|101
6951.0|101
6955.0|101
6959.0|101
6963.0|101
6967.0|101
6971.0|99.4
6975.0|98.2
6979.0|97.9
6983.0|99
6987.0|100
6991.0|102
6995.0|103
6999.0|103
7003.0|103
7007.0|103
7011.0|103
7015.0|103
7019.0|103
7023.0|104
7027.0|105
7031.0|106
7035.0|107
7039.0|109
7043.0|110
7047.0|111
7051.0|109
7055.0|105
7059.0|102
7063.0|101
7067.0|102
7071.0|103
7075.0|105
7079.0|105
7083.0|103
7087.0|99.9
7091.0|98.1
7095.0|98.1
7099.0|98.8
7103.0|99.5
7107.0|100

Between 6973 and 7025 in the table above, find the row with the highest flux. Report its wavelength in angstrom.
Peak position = 7023.0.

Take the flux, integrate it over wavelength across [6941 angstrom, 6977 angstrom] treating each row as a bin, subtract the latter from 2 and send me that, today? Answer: -3610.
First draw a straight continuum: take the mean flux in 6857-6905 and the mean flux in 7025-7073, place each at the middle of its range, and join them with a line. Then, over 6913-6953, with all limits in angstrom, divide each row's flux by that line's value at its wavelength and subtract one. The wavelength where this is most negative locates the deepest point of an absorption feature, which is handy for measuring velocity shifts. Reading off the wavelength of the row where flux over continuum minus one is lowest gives 6919.0 angstrom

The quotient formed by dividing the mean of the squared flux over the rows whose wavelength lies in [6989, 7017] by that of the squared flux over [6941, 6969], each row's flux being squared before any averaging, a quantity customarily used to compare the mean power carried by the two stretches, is 1.04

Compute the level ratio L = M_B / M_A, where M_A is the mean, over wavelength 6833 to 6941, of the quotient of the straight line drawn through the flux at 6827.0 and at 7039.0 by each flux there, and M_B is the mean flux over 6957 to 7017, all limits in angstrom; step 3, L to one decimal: 95.3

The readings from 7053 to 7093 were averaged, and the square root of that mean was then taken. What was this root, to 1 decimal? 10.1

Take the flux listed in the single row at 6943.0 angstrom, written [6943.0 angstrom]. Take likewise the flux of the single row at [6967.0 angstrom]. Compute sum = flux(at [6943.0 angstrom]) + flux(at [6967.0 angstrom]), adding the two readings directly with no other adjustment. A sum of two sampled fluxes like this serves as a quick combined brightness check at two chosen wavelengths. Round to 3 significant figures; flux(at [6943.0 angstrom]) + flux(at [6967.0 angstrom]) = 200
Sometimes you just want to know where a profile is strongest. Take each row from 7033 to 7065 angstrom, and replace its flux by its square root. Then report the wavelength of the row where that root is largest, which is 7047.0 angstrom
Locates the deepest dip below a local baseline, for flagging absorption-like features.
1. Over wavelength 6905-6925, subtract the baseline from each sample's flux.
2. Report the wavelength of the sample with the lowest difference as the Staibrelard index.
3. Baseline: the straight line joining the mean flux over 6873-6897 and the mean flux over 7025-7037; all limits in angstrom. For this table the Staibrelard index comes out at 6919.0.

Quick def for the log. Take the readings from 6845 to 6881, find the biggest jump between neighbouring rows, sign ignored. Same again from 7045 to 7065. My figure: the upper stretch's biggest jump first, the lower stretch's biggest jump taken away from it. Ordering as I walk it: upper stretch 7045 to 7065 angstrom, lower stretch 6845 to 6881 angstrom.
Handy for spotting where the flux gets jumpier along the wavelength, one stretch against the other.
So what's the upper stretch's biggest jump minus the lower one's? 2.7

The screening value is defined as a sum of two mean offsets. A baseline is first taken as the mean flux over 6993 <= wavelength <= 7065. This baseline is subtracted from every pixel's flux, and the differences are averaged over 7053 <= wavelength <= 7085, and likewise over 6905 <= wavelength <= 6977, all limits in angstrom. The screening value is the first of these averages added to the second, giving -10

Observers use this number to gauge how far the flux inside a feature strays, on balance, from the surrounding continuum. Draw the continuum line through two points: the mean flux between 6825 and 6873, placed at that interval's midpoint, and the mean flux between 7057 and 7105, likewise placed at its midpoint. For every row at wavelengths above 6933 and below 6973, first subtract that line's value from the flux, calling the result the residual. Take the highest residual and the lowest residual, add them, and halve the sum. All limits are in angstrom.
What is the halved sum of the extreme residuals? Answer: 7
